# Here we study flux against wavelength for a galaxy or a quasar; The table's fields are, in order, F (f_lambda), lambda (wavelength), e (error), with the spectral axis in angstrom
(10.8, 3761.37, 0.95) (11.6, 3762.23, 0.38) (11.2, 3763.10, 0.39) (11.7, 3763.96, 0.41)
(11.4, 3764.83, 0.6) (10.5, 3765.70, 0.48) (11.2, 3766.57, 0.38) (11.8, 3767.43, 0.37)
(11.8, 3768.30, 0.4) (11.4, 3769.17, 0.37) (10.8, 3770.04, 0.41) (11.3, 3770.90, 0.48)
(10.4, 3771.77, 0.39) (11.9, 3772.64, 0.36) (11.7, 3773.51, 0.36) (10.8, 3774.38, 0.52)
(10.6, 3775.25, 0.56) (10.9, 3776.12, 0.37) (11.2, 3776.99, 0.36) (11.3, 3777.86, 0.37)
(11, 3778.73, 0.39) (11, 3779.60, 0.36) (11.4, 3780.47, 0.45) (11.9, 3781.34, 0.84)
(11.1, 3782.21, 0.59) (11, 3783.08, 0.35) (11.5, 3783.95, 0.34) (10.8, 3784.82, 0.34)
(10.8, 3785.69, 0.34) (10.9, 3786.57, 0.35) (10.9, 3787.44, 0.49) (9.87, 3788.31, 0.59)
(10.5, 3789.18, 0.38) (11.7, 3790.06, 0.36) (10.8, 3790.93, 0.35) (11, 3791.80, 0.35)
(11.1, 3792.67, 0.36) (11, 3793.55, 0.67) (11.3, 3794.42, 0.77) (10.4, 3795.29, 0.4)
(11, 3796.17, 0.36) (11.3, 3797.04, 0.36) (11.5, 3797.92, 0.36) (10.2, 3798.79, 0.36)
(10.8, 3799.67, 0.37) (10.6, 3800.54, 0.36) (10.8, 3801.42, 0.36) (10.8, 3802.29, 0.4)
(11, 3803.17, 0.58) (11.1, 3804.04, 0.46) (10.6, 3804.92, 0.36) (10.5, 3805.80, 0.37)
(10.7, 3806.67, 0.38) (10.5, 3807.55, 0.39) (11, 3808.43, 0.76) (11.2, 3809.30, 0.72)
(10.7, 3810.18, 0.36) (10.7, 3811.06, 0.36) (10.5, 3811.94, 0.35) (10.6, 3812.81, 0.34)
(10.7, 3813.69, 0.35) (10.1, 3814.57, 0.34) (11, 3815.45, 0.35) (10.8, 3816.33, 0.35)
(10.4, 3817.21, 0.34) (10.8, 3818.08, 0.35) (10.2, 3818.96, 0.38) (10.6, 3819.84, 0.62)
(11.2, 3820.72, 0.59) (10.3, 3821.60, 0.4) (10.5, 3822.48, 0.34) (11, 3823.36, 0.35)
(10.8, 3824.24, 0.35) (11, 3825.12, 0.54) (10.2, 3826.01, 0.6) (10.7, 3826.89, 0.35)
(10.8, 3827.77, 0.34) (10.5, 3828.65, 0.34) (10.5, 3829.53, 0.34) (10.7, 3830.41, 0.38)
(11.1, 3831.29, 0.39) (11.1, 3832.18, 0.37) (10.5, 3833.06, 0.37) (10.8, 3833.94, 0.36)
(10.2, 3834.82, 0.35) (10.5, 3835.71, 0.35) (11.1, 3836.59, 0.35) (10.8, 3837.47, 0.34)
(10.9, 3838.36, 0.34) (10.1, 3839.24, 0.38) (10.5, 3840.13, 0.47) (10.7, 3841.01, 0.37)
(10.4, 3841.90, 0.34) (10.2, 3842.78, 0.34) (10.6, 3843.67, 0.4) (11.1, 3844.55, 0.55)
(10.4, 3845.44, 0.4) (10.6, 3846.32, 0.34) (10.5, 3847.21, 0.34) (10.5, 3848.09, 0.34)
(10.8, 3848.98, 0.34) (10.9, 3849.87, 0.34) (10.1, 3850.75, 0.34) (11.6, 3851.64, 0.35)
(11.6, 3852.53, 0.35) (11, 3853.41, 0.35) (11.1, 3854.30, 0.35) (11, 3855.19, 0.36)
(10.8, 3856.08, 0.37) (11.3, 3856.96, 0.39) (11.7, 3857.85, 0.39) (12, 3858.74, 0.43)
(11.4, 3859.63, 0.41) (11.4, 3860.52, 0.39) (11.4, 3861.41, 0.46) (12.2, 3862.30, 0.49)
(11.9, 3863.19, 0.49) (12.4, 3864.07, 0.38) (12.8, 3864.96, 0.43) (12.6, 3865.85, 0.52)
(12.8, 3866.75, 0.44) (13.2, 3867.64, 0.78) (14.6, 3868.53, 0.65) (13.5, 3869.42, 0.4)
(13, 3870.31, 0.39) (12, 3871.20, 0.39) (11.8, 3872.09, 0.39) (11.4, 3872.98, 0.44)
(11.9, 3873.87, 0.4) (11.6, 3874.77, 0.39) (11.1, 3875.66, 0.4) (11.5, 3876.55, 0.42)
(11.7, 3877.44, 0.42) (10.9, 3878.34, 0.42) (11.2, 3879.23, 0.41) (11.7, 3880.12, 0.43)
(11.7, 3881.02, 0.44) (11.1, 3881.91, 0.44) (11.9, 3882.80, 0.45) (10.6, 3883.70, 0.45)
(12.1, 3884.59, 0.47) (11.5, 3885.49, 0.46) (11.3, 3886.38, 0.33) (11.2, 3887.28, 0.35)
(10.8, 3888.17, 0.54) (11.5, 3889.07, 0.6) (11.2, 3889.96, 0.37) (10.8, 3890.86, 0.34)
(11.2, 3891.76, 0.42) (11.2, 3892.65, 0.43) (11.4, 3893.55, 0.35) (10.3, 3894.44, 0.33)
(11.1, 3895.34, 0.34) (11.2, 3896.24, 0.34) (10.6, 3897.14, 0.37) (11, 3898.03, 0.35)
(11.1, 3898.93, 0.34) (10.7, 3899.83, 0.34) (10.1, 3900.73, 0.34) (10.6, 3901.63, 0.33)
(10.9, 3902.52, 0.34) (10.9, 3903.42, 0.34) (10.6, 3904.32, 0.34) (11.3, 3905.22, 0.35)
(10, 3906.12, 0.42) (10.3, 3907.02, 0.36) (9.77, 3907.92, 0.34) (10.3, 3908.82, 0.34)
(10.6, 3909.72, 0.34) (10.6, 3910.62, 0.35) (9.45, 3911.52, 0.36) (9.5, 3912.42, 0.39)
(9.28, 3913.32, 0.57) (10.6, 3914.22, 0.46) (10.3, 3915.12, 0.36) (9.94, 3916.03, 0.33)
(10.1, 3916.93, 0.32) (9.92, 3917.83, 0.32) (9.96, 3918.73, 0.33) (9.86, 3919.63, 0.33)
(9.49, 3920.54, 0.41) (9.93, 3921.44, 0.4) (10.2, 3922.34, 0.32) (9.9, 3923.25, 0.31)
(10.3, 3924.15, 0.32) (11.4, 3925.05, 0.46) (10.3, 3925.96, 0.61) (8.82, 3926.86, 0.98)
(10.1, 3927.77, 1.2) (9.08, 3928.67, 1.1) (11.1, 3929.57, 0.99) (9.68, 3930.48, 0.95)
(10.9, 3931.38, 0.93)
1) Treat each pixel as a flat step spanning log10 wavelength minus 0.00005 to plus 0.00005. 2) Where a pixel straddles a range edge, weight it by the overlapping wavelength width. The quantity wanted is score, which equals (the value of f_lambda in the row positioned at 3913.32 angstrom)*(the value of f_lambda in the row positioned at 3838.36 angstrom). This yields 101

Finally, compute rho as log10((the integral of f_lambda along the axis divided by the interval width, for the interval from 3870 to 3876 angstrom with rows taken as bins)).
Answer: 1.07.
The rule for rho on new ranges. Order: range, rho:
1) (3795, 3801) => 1.03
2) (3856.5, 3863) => 1.07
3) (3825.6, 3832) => 1.03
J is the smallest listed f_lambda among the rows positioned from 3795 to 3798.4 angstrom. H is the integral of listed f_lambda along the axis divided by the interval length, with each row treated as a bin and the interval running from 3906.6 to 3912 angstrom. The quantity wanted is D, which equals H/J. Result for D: 0.98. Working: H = 10.2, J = 10.4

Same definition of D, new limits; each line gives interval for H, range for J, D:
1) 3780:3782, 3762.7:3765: 1.03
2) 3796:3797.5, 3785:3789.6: 1.13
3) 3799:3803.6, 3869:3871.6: 0.90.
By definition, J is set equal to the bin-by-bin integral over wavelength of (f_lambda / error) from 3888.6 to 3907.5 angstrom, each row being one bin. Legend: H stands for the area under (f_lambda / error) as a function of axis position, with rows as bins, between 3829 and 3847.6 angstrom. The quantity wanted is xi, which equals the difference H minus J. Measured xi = -31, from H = 535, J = 566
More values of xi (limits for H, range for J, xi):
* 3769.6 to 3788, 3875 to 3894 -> -15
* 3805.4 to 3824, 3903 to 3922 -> -27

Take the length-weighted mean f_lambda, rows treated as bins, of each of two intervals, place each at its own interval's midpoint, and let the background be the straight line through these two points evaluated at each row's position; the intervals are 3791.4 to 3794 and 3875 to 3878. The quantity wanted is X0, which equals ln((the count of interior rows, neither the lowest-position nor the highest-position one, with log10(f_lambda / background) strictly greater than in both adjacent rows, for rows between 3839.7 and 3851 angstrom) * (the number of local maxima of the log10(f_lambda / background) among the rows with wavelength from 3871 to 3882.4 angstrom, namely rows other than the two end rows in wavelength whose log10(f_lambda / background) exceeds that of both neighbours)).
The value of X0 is 2.5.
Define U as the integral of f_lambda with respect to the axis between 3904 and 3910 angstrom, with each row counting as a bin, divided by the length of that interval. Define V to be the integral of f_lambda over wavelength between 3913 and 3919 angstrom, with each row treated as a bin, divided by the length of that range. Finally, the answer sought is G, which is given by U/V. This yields 1.04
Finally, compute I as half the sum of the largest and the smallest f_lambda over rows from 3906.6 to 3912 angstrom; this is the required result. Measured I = 10.0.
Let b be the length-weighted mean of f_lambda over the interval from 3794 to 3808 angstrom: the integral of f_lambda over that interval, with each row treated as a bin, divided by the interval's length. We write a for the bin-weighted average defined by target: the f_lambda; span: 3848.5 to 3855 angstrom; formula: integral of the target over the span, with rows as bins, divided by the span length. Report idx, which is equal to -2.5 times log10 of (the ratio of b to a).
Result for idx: 0.02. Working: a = 11.0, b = 10.81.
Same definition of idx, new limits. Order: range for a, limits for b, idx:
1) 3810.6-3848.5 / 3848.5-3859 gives -0.05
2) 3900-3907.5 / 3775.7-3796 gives -0.04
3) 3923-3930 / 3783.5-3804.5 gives -0.08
